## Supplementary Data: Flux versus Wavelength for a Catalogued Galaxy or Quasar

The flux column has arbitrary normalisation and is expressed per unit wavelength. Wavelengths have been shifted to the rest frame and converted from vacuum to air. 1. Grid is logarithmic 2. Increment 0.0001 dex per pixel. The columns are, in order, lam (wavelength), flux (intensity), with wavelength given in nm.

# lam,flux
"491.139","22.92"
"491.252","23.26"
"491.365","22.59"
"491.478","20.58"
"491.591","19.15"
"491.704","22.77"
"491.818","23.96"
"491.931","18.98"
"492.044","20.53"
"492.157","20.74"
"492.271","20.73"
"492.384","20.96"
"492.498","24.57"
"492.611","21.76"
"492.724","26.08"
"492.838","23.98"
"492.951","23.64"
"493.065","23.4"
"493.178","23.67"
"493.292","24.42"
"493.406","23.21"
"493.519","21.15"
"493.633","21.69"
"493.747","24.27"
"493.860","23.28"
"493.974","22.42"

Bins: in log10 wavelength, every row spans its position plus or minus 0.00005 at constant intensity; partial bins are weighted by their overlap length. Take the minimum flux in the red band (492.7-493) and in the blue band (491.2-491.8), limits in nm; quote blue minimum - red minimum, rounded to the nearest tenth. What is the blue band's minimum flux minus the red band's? -4.5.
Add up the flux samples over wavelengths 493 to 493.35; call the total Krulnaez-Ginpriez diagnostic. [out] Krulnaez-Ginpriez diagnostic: 71.5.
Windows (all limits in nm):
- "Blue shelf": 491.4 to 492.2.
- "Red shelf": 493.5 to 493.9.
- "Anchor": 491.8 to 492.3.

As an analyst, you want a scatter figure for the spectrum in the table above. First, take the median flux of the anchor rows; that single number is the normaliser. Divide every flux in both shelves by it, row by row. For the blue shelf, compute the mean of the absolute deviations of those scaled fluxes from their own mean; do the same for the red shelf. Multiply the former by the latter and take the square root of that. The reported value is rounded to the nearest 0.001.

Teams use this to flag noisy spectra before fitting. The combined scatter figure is 0.061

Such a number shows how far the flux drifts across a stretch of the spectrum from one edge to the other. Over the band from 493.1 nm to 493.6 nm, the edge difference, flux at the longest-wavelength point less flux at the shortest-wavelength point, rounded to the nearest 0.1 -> -2.5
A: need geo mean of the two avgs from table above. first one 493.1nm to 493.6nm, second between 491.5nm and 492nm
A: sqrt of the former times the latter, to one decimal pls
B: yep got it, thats 22.1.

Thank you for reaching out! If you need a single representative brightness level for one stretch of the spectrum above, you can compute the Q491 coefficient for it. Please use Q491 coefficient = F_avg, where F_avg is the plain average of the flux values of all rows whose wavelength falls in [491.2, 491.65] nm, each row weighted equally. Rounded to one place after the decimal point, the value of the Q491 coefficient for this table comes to 21.4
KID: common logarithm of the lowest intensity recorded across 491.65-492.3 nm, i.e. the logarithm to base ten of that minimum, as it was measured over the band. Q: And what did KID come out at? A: 1.28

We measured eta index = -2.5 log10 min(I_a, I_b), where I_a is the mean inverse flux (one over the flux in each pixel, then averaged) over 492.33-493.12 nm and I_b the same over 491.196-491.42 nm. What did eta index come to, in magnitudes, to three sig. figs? 3.42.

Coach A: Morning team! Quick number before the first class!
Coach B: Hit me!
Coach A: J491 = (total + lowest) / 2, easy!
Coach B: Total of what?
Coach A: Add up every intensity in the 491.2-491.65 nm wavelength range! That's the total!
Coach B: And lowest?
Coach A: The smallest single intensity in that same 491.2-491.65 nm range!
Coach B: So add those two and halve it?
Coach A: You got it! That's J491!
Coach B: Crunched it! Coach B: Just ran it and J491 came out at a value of 52.4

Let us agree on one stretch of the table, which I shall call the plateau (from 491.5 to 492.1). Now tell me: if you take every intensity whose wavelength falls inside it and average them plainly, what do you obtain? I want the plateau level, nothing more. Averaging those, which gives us 21.1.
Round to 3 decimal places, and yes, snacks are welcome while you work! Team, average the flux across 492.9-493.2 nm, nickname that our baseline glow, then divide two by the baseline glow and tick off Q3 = 0.085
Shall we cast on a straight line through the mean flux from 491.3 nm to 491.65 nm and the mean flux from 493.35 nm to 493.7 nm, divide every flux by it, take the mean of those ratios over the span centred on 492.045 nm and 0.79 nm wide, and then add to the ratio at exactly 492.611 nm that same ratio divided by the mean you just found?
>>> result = 2.02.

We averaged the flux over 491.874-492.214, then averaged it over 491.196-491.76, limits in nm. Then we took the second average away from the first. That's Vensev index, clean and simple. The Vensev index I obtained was -1.6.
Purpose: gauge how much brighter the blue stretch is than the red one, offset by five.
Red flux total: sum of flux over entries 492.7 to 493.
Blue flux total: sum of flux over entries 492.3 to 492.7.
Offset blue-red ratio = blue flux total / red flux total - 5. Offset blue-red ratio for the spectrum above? -4.09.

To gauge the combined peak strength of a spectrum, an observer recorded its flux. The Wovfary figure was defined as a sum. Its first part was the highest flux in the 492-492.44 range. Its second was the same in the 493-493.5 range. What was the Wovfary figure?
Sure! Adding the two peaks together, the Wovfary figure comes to 45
